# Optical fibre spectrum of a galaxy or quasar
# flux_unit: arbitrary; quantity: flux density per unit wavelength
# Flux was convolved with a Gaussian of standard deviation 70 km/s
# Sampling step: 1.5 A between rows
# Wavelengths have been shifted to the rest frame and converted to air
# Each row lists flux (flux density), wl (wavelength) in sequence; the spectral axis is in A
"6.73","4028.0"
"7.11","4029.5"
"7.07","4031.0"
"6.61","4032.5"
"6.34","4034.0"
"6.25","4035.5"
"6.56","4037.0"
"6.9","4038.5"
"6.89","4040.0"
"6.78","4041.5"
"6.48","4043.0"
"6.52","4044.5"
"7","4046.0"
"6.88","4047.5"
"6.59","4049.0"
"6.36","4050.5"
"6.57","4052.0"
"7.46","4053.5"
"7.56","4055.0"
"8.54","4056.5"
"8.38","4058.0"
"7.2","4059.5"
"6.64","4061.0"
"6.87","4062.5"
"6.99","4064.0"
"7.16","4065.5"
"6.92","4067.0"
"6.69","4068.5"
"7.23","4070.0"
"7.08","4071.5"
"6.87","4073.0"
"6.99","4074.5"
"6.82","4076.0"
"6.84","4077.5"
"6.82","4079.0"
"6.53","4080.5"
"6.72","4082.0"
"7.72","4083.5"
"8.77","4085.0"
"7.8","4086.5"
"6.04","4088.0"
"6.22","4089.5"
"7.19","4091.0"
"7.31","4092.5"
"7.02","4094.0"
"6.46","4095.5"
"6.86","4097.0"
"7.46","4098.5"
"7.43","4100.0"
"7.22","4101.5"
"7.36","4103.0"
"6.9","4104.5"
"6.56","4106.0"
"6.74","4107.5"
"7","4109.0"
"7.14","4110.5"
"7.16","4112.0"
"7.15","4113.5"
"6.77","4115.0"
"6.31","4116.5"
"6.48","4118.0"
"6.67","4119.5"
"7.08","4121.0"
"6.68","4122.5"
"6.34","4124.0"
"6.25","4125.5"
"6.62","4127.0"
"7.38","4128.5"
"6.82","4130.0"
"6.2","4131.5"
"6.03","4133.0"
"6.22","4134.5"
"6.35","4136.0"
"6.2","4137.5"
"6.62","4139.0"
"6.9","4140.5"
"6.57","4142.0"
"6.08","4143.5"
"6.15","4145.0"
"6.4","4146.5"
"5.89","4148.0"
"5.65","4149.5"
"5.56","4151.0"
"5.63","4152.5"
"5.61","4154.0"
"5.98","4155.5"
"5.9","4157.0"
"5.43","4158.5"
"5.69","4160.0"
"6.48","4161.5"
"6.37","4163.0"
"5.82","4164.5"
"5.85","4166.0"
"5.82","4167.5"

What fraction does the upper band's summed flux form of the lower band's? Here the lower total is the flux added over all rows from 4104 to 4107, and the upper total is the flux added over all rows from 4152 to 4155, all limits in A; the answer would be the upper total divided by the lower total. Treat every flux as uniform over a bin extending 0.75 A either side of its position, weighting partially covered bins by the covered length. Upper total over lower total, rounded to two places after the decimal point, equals 0.84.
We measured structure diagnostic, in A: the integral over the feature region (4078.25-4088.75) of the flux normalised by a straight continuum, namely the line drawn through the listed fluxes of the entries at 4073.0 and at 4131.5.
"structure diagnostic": 11.2 A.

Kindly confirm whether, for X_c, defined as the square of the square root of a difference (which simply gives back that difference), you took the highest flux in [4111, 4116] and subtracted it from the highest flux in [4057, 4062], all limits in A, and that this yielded 1.2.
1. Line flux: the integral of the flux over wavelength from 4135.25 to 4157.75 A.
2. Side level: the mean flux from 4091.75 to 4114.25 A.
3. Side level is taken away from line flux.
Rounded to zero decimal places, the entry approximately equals 130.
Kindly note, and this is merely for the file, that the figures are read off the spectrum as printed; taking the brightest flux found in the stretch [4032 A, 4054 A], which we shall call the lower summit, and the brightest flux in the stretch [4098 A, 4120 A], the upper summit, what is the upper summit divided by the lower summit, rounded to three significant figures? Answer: 1.00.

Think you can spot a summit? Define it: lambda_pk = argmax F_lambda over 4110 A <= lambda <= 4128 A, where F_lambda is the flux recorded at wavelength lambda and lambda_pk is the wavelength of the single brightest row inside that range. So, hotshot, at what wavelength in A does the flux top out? 4112.0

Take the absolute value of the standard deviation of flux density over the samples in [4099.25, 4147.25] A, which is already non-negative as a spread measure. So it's 0.41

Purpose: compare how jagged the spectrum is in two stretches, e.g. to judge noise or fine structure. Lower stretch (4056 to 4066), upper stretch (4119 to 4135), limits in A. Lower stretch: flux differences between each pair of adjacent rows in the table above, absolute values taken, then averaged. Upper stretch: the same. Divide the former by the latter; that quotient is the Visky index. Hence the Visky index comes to 1.03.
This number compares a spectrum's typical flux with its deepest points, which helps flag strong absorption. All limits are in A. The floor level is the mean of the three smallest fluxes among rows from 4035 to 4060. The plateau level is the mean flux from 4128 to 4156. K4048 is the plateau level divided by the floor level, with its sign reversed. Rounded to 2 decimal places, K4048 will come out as -0.98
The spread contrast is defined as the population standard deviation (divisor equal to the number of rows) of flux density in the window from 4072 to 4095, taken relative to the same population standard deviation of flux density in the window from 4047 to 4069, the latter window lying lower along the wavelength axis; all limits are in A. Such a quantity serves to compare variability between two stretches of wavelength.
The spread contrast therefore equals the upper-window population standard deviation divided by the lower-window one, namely 1.1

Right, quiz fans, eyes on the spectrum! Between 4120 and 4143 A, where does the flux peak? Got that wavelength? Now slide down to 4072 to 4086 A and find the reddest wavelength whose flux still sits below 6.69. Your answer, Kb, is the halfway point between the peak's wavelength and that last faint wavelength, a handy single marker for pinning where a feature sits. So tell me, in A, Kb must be 4104.5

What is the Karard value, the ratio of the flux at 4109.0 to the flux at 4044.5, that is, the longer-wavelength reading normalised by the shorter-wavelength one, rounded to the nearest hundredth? 1.07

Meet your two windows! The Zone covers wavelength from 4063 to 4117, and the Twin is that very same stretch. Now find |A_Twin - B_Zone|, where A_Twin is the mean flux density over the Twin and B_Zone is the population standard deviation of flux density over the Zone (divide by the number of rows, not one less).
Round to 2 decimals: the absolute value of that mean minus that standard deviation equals 6.53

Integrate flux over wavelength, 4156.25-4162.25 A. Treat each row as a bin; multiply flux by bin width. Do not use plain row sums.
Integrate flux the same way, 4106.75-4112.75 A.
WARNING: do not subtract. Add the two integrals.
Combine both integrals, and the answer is 77.3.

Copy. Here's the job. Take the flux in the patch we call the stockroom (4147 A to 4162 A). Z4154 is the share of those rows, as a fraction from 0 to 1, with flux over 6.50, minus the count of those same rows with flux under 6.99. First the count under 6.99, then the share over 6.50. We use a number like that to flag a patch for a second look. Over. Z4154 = -10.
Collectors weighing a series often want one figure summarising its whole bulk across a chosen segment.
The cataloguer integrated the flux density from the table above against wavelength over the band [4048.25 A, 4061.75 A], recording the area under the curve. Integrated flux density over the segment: 98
